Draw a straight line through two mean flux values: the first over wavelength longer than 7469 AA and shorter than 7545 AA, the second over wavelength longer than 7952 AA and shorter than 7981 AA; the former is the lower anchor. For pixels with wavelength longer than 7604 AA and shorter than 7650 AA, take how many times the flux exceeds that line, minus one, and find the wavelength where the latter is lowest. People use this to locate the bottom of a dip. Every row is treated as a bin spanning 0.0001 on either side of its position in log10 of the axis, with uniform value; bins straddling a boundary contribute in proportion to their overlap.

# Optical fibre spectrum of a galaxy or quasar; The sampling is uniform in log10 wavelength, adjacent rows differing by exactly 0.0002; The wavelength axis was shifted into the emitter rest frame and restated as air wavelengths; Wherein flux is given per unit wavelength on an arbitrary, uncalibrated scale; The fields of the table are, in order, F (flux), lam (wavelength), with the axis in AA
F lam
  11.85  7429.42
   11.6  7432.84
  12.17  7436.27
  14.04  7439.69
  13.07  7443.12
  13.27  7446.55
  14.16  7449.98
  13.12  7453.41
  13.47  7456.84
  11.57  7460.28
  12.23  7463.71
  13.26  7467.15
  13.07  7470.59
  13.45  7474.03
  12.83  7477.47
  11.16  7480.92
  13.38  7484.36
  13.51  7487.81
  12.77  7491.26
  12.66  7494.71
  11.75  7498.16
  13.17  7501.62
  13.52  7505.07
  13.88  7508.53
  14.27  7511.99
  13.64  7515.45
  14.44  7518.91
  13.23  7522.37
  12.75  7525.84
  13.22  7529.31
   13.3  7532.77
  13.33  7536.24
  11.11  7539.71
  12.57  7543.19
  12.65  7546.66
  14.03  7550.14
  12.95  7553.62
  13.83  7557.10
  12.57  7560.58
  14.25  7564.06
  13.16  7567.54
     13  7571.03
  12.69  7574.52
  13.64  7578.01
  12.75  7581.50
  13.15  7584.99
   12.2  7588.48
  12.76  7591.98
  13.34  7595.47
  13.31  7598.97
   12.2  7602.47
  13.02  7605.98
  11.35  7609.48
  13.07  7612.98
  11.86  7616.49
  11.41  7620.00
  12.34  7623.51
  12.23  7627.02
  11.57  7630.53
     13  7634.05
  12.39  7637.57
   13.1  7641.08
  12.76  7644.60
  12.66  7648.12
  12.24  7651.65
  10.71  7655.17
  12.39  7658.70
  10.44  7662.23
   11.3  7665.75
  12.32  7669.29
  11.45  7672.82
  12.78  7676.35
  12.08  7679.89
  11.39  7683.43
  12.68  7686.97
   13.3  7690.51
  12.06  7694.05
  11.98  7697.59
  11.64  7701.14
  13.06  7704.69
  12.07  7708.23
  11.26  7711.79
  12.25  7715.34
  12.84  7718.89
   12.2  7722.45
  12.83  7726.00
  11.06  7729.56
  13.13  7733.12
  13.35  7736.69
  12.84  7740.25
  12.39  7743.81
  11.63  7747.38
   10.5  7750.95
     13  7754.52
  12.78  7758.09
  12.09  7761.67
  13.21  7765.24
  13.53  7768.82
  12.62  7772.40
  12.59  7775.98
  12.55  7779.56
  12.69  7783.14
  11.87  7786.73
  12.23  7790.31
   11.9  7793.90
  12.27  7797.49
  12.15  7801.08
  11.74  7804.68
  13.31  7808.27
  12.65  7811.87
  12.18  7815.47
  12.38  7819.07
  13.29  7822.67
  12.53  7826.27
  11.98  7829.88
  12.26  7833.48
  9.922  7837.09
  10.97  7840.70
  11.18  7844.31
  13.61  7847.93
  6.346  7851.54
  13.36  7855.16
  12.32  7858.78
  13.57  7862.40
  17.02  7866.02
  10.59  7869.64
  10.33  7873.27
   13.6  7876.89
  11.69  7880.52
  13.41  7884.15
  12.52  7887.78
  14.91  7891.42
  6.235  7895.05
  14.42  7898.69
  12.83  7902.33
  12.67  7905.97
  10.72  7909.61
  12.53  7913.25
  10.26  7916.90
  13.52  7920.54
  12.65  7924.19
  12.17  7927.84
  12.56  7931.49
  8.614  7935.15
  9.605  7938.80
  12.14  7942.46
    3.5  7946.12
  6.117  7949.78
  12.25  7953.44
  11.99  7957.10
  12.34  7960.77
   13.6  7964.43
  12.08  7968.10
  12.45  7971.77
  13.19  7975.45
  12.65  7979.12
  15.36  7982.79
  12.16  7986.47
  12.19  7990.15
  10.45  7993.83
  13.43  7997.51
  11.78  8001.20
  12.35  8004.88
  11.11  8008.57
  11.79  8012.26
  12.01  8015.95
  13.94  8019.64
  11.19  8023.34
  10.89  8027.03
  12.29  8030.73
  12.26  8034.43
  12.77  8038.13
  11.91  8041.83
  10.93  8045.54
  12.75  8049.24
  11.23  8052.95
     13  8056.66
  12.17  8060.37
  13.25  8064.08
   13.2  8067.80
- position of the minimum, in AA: 7609.48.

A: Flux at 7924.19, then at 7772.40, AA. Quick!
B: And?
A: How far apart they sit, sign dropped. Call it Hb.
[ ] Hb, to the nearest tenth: 0.0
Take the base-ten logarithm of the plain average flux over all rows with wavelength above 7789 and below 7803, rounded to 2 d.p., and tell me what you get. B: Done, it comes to 1.08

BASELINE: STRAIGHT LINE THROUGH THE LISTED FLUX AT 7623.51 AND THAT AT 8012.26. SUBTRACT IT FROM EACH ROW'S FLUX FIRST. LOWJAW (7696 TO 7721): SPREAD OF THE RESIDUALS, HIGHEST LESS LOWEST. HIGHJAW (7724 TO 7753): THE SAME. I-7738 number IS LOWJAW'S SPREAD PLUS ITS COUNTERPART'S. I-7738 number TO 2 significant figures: 4.6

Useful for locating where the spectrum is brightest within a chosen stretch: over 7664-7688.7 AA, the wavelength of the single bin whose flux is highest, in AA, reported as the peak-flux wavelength 7676.35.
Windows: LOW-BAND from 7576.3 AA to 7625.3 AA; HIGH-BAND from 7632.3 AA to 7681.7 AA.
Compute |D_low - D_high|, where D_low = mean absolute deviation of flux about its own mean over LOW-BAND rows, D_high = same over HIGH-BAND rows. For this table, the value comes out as 0.1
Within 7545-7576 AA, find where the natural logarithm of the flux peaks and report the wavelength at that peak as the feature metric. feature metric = 7564.06 AA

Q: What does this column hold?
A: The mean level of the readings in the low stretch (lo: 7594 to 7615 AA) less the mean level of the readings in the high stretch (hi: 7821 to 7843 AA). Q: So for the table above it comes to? 0.89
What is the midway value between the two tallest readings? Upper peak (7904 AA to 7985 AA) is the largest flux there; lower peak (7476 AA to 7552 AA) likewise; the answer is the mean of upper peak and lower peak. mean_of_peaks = 14.9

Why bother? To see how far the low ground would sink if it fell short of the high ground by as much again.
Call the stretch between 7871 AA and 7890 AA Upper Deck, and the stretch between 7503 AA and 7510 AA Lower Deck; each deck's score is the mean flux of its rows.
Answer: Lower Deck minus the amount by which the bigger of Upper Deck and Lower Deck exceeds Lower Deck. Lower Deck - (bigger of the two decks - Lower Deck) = 13.7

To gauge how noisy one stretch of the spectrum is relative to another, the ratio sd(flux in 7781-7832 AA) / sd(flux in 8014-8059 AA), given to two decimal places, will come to 0.52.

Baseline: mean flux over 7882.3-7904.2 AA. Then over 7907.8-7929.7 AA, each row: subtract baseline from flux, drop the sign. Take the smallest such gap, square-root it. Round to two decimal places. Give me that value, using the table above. 0.38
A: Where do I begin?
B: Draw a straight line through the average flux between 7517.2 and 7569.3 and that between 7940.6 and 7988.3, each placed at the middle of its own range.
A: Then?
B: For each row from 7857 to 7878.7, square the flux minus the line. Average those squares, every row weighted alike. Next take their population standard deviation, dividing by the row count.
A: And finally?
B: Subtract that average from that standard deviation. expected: 3.0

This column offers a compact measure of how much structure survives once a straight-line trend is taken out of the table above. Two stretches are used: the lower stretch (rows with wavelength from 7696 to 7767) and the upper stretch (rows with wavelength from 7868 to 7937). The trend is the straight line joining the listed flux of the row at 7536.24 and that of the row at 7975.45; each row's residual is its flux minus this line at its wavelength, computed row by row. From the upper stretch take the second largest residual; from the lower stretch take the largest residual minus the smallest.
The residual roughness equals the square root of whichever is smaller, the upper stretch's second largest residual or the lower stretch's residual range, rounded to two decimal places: 1.10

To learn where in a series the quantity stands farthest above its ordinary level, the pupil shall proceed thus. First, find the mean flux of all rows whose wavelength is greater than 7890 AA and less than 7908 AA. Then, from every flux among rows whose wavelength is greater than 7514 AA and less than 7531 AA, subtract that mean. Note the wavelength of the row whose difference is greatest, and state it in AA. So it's 7518.91 AA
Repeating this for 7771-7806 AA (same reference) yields 7783.14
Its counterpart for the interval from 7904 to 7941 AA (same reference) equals 7920.54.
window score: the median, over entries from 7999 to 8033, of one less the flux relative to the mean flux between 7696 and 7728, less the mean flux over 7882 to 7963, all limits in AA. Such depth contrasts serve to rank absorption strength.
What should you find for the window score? -11.2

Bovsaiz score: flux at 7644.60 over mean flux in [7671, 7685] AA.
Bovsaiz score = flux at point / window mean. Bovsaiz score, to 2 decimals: 1.07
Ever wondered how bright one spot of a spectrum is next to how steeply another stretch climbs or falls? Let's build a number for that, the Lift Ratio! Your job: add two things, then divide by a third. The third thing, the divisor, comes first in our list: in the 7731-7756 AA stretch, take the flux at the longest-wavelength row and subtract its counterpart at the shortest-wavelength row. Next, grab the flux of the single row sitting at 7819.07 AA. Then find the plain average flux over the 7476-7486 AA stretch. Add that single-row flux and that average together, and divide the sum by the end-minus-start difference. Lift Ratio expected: -191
